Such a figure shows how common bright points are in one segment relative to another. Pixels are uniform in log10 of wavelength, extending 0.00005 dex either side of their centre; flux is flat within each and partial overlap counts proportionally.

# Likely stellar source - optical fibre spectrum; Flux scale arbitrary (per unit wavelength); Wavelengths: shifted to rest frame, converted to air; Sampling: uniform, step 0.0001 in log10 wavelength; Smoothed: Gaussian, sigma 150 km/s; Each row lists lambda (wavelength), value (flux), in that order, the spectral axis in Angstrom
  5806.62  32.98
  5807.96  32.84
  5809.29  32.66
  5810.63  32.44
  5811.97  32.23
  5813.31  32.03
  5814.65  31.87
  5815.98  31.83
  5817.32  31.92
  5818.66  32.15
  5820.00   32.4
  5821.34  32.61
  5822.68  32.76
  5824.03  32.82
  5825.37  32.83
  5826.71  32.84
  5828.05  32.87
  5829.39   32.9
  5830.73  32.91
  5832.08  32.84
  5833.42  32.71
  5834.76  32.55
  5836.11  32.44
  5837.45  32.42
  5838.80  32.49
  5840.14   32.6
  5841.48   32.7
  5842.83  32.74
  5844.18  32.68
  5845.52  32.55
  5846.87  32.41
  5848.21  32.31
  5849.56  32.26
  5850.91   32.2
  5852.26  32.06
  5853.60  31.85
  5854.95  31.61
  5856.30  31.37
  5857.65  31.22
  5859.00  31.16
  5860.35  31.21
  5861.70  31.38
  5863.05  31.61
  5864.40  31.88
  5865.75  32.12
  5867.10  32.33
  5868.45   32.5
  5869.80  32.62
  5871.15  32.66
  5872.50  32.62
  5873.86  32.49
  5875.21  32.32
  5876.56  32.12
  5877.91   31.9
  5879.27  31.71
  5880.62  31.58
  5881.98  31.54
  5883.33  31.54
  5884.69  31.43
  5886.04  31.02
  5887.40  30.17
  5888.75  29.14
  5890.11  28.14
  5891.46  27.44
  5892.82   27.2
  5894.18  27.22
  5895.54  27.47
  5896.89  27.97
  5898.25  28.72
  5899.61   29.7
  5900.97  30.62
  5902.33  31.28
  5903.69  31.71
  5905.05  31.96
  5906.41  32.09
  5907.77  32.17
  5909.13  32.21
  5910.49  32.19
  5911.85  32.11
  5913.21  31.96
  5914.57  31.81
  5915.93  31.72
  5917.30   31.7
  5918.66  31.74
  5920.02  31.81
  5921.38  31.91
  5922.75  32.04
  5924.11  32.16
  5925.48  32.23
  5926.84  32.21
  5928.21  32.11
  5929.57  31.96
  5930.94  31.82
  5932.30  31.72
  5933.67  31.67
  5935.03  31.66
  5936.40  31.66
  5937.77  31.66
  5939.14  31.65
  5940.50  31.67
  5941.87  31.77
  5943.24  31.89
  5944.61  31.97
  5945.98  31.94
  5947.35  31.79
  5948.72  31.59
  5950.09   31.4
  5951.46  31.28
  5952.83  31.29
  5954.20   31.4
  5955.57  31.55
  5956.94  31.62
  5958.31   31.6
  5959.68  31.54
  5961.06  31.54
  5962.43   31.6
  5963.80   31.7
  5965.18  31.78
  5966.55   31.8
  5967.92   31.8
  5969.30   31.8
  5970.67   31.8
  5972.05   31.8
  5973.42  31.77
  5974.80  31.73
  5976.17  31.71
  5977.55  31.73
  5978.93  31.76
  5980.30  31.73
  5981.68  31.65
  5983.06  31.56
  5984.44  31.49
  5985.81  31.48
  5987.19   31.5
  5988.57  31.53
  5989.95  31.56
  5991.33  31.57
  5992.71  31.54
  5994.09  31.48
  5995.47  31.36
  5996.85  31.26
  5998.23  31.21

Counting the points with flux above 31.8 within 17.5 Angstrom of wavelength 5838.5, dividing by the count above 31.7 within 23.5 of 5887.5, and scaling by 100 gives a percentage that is 139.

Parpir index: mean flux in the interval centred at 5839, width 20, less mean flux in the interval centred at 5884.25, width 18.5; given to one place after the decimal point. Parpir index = 2.1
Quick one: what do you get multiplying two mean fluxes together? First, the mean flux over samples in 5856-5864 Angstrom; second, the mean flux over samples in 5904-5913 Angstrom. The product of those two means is 1006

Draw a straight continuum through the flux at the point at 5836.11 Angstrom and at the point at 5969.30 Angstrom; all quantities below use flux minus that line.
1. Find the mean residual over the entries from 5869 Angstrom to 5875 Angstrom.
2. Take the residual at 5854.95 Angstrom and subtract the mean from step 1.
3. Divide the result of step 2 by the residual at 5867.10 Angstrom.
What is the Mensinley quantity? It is -27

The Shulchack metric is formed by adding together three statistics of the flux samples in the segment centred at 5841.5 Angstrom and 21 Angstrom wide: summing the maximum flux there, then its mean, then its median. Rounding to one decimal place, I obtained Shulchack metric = 97.9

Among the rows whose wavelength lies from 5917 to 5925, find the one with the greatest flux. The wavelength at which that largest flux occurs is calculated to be 5924.11 Angstrom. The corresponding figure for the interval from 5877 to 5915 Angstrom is 5909.13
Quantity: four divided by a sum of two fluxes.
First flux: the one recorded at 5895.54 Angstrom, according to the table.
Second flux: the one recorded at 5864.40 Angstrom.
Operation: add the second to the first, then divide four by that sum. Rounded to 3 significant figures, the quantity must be 0.0674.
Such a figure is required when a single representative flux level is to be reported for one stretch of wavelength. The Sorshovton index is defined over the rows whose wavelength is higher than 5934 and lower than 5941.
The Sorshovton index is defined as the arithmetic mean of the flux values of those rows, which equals 31.7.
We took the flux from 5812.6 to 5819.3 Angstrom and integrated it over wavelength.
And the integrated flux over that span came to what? 214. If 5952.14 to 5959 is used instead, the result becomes 216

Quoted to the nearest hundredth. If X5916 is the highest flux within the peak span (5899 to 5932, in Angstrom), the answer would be 32.23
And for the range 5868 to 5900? 32.66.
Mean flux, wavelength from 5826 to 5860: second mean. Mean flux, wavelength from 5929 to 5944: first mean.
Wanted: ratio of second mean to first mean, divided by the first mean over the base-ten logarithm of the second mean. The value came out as 0.0485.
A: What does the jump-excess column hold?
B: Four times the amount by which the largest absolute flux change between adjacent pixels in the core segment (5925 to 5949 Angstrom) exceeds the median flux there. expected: -126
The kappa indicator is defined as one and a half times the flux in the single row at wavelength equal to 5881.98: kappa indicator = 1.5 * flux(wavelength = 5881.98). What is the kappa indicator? 47.3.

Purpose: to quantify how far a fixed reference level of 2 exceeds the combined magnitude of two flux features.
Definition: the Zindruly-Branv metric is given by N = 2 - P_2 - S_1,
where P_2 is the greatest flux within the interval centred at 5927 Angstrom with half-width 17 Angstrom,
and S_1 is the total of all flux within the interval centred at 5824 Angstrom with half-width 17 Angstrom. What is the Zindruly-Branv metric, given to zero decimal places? -843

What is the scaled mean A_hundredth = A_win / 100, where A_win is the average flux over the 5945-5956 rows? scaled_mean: 0.315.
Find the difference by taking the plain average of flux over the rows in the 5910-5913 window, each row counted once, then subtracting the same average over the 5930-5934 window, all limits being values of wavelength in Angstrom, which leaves 0.4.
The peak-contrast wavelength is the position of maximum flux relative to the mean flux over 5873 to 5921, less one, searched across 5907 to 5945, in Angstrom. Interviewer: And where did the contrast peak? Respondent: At 5925.48 Angstrom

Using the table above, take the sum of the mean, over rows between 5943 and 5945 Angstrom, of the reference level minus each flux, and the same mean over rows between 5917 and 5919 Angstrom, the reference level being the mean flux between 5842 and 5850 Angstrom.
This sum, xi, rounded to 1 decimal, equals 1.3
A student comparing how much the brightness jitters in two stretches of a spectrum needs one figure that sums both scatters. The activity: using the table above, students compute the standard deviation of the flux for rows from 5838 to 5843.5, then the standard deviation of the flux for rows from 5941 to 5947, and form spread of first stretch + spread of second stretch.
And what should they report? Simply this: 0.2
